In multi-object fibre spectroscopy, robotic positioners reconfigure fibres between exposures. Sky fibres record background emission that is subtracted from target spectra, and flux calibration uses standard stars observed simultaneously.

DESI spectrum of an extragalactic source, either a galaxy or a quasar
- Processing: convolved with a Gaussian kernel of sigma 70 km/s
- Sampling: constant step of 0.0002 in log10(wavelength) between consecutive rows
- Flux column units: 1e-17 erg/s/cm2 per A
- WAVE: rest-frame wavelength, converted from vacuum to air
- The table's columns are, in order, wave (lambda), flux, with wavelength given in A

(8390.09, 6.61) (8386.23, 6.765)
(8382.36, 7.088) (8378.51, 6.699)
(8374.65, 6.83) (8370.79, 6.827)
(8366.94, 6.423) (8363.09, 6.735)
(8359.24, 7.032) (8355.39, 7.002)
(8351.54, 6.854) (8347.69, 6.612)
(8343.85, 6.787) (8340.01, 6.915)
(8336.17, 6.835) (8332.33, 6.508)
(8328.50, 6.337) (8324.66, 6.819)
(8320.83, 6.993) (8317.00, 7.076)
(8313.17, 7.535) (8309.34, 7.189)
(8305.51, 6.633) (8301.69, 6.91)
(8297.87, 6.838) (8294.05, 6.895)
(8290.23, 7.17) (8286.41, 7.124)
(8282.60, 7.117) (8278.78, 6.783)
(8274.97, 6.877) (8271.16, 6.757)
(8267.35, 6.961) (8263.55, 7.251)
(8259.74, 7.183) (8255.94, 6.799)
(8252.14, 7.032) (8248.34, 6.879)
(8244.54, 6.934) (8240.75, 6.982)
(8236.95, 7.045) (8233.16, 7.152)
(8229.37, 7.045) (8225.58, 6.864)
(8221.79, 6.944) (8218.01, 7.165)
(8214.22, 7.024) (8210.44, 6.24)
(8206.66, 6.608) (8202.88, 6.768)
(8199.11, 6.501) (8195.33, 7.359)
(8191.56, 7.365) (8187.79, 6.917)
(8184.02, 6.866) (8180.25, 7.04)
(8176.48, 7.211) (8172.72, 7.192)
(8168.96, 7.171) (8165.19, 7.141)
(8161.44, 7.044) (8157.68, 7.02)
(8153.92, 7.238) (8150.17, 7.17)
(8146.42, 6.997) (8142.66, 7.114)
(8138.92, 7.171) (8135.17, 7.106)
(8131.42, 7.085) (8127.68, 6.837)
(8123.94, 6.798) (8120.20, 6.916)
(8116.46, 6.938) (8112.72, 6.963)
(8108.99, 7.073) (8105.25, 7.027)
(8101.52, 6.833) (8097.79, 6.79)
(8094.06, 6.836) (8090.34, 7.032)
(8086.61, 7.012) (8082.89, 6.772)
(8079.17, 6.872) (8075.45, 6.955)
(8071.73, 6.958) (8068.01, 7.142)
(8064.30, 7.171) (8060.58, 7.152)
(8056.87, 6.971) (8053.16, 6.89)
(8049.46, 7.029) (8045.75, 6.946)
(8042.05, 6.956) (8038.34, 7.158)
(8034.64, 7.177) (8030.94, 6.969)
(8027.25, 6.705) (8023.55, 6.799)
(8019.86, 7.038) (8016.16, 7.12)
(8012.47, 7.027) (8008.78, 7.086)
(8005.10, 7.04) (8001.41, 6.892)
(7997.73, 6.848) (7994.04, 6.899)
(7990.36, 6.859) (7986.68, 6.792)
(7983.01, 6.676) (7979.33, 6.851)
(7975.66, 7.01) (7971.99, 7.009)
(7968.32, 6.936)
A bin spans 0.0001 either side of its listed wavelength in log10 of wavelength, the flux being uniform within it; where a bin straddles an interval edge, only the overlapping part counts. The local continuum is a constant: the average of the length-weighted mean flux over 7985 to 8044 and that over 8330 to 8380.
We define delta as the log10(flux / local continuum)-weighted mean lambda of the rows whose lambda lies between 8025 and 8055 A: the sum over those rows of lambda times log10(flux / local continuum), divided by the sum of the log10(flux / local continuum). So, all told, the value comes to 8041.7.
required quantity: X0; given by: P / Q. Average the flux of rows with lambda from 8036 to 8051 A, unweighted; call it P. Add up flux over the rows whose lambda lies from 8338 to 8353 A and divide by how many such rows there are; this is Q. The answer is 1.03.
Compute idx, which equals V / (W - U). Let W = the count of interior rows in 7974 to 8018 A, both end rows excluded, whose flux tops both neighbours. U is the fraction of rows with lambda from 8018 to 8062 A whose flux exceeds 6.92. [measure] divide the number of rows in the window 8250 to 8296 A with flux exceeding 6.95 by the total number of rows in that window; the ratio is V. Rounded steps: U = 0.75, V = 0.6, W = 2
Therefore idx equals 0.47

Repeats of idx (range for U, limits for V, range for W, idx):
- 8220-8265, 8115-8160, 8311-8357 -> 2.67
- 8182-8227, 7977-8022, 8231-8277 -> 0.26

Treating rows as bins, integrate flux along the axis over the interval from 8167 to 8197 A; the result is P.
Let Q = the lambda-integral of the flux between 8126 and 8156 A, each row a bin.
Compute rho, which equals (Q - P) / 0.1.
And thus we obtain -14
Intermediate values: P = 214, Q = 213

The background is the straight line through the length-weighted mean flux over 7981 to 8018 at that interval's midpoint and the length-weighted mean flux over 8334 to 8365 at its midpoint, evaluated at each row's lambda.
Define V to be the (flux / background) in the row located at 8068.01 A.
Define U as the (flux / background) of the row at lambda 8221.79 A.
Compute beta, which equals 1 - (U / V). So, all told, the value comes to 0.023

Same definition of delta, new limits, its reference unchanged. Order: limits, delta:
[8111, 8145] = 8134.1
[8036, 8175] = 8115.8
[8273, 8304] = 8288.1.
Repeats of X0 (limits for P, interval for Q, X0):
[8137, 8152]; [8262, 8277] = 1.02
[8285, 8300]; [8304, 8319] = 0.99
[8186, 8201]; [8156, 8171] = 0.99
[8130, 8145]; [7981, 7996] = 1.05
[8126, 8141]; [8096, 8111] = 1.02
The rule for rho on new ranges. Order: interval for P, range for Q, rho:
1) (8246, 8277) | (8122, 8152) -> -49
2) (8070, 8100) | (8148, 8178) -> 74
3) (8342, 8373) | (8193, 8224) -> 16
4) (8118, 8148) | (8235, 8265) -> 2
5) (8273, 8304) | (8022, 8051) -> -137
